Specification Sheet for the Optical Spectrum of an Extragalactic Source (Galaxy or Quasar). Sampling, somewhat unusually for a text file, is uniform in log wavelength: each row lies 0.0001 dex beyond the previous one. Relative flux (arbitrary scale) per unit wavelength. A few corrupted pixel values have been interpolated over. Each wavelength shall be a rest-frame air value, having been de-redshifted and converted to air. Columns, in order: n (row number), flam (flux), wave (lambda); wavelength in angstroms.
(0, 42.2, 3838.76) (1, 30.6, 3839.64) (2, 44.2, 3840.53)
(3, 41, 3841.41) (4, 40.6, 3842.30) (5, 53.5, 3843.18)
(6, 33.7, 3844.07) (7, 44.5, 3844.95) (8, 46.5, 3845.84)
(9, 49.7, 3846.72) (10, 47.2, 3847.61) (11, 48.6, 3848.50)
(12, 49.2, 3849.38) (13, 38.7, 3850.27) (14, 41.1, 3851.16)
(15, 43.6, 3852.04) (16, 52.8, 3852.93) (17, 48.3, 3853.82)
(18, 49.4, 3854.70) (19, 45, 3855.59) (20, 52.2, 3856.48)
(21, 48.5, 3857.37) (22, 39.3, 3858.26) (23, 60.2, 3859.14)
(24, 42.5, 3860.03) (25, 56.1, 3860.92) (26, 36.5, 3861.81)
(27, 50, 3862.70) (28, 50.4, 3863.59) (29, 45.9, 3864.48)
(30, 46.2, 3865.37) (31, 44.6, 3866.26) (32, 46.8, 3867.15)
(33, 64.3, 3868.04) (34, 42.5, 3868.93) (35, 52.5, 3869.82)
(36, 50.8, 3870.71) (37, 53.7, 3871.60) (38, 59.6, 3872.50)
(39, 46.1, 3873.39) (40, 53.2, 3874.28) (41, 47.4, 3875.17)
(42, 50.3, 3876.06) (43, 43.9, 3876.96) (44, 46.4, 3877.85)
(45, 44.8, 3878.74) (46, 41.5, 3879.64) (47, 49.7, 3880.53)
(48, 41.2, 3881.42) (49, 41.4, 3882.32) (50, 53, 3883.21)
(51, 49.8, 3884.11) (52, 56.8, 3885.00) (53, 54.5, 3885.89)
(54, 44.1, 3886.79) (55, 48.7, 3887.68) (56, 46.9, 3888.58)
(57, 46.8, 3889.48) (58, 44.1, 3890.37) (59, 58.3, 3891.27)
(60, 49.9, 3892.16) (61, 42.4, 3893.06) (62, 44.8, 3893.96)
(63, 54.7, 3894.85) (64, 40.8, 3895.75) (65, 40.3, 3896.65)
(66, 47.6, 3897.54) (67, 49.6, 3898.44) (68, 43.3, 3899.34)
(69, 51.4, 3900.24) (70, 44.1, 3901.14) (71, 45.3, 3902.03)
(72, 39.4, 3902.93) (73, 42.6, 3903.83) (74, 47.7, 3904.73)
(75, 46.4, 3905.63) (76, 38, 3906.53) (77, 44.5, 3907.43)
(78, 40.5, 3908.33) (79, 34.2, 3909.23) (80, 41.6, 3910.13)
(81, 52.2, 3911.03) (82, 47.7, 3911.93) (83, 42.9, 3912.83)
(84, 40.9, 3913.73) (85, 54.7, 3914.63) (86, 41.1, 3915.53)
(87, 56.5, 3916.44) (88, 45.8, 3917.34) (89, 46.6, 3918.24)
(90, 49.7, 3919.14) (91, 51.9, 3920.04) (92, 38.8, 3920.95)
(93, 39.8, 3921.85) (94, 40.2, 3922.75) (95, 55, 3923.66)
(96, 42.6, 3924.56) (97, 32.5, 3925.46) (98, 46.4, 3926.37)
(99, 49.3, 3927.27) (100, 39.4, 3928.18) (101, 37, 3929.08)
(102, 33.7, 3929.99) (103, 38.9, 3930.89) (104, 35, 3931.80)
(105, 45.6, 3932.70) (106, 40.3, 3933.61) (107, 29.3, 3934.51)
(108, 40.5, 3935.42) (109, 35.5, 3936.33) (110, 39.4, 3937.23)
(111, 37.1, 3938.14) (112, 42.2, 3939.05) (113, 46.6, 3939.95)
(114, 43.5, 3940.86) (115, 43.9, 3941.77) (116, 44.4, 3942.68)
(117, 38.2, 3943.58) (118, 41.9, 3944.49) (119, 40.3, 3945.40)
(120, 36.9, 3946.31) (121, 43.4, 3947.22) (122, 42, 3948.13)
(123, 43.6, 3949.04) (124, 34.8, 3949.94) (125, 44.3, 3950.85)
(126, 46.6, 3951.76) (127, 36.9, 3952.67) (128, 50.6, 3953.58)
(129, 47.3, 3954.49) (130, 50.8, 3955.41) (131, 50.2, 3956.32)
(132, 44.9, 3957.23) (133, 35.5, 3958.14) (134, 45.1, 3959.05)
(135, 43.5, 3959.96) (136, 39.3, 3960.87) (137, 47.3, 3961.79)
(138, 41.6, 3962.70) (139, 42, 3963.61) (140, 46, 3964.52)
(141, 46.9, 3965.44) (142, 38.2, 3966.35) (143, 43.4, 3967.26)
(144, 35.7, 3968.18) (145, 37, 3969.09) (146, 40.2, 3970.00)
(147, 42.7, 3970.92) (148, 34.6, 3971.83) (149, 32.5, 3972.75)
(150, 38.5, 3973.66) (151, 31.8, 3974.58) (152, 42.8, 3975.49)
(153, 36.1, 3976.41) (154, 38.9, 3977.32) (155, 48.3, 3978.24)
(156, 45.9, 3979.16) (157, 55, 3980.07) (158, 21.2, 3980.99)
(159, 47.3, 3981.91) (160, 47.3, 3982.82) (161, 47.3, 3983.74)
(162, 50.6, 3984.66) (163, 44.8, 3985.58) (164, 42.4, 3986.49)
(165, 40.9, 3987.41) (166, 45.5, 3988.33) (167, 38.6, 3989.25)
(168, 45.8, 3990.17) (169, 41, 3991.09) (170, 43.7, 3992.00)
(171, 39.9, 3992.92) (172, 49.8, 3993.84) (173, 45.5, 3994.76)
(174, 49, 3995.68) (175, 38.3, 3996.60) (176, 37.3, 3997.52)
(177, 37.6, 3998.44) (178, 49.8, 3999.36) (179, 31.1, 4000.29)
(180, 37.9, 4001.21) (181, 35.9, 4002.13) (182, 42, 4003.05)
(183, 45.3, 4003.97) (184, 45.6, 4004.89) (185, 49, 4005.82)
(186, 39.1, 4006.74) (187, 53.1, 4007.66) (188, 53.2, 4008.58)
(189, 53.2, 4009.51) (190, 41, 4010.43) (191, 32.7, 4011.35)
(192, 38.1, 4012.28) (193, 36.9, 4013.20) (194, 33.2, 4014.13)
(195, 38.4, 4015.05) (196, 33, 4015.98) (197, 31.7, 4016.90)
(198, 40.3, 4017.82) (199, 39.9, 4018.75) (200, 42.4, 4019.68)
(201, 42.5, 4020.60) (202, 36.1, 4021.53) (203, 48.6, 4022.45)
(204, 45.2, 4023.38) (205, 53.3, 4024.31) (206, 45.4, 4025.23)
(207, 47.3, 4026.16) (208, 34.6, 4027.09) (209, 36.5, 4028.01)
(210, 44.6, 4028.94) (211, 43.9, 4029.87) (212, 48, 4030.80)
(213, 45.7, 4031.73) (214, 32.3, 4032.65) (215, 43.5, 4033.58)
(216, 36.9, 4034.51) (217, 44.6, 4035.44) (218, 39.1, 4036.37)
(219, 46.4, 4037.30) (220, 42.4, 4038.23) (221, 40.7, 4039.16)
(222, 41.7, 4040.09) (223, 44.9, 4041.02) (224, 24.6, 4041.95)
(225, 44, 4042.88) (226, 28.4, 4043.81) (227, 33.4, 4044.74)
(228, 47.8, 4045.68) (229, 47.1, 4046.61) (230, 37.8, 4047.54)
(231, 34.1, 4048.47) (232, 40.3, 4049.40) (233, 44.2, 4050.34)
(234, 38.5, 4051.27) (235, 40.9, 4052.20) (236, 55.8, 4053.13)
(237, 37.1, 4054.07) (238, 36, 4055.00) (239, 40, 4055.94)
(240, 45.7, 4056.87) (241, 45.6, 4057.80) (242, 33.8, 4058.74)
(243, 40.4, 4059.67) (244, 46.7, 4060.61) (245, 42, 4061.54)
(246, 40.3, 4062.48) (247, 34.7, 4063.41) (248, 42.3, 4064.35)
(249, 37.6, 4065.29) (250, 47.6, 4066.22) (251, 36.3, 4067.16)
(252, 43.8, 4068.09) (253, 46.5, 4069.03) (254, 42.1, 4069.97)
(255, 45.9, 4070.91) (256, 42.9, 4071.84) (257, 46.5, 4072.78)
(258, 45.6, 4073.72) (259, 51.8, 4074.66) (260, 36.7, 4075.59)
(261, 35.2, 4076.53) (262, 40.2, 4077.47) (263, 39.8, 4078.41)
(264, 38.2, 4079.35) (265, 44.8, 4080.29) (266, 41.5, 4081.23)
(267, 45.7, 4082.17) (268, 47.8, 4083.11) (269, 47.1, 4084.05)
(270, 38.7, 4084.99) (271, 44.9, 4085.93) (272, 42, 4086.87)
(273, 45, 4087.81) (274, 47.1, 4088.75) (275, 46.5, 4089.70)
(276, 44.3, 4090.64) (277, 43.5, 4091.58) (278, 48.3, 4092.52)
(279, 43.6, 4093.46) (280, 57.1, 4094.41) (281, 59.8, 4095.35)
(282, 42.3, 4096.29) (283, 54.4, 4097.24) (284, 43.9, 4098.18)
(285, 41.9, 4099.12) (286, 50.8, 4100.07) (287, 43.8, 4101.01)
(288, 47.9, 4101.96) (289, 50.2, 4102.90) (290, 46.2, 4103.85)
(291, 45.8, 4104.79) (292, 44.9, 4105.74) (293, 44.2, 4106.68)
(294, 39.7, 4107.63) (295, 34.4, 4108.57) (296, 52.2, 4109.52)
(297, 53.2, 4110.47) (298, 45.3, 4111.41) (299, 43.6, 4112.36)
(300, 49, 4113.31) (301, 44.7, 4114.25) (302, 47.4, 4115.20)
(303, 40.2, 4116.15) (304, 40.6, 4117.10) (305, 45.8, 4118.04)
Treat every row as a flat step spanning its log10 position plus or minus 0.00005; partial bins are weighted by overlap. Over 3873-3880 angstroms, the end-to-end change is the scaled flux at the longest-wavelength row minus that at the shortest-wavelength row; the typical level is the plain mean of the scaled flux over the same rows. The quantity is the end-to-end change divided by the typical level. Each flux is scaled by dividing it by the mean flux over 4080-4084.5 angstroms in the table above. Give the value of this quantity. -0.10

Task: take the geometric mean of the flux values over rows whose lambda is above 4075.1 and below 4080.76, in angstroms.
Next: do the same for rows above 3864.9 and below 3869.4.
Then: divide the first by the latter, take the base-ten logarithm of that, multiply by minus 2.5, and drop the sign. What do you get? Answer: 0.23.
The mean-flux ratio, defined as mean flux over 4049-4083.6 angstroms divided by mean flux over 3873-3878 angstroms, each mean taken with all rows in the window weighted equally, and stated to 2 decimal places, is 0.88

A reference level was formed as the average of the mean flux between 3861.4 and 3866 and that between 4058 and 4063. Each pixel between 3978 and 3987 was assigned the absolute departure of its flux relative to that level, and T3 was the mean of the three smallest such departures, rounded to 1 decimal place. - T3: 1.7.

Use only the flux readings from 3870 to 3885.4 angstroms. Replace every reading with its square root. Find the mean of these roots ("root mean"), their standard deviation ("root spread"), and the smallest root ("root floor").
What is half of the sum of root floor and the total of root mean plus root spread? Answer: 6.9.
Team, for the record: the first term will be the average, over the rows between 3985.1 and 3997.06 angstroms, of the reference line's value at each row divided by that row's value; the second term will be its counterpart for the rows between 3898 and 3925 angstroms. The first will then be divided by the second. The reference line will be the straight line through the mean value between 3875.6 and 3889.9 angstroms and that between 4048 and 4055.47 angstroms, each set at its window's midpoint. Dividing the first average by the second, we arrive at 0.96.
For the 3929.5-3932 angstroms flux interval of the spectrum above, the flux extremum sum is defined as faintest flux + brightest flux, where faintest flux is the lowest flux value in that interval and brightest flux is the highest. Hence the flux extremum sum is 73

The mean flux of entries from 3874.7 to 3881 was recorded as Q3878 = 46.3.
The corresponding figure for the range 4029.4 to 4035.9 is 42.1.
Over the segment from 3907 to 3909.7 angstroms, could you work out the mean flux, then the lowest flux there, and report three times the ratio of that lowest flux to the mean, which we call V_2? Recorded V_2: 2.58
